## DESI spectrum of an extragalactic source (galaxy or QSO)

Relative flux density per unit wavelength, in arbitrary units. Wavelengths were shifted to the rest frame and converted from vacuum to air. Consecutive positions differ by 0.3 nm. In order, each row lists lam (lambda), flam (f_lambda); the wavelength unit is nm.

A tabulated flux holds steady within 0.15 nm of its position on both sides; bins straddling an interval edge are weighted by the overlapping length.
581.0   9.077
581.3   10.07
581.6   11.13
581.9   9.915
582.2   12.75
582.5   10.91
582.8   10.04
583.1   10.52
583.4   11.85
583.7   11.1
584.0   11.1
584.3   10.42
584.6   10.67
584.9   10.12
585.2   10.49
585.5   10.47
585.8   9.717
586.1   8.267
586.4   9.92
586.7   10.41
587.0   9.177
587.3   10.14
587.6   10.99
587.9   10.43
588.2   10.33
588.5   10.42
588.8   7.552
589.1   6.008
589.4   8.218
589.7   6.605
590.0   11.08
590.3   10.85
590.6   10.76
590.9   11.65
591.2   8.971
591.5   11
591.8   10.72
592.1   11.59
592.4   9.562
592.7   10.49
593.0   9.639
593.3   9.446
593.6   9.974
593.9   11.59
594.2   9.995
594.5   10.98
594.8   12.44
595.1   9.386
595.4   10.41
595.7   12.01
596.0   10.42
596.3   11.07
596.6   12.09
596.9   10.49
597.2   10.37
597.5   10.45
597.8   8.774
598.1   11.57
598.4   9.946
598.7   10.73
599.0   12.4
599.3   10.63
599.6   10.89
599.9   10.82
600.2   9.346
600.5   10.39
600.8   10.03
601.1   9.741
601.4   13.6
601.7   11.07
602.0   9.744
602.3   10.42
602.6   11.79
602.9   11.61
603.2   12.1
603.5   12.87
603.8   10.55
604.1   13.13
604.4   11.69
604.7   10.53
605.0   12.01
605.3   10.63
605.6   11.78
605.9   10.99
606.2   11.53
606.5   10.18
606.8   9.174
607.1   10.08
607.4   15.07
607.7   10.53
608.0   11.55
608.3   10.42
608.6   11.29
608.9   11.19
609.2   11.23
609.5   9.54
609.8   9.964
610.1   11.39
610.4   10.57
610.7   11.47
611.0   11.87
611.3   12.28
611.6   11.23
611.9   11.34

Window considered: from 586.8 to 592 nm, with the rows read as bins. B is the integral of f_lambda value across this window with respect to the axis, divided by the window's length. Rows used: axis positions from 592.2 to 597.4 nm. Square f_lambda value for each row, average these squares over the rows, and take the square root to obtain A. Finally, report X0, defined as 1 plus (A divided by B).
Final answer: 2.10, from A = 10.7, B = 9.7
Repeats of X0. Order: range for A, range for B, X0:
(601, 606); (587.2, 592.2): 2.17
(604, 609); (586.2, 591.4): 2.18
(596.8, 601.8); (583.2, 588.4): 2.04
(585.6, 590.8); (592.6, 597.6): 1.90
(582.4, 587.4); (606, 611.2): 1.94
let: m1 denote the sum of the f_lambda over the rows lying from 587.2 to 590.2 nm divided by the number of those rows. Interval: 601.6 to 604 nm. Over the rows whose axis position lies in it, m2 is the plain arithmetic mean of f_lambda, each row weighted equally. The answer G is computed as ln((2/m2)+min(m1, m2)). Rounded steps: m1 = 9.2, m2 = 11.3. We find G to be 2.24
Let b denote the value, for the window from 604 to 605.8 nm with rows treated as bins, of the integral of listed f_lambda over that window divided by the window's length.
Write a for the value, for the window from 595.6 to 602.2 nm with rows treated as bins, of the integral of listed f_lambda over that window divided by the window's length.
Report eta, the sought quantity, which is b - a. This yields 0.8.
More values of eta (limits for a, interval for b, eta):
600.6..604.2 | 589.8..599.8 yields -0.7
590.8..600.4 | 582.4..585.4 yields 0.1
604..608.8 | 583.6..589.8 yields -1.6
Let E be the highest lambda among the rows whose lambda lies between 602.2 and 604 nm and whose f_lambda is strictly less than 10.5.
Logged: 602.3 nm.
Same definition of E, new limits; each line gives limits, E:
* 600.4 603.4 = 602.3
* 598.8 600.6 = 600.5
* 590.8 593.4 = 593.3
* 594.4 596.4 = 596.0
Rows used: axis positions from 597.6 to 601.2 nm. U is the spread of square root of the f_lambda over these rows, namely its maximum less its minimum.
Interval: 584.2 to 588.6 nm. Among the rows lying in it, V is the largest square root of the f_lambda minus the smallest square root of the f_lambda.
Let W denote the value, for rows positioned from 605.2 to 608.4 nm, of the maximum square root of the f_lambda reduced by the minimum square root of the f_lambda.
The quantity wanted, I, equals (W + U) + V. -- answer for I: 1.85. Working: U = 0.56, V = 0.44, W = 0.853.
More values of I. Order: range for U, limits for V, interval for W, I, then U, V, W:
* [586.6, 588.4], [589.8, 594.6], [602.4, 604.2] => 1.08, 0.29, 0.42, 0.375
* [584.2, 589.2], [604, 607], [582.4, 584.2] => 1.73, 0.86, 0.59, 0.274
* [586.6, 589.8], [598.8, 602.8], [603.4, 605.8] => 1.87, 0.86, 0.63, 0.379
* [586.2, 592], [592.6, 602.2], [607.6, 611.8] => 2.10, 0.96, 0.73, 0.416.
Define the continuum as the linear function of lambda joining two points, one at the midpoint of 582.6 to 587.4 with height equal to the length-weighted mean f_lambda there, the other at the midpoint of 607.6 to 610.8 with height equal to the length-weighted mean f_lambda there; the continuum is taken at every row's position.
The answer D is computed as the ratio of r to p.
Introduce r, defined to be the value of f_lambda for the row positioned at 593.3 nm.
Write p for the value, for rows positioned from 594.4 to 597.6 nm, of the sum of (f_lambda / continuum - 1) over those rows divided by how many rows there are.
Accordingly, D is 255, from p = 0.04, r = 9.446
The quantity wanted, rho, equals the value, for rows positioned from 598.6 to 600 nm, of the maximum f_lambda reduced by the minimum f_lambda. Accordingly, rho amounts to 1.8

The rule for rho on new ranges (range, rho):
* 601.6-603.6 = 3.1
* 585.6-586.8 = 2.1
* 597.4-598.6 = 2.8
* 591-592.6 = 2.6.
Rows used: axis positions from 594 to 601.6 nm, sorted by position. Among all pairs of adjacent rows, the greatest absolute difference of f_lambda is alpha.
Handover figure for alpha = 3.9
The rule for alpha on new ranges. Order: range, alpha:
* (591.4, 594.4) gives 2.0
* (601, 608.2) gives 5.0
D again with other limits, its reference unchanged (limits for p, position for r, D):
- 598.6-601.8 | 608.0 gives 486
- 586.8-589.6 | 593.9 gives -109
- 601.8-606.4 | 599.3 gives 160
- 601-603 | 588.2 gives 232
